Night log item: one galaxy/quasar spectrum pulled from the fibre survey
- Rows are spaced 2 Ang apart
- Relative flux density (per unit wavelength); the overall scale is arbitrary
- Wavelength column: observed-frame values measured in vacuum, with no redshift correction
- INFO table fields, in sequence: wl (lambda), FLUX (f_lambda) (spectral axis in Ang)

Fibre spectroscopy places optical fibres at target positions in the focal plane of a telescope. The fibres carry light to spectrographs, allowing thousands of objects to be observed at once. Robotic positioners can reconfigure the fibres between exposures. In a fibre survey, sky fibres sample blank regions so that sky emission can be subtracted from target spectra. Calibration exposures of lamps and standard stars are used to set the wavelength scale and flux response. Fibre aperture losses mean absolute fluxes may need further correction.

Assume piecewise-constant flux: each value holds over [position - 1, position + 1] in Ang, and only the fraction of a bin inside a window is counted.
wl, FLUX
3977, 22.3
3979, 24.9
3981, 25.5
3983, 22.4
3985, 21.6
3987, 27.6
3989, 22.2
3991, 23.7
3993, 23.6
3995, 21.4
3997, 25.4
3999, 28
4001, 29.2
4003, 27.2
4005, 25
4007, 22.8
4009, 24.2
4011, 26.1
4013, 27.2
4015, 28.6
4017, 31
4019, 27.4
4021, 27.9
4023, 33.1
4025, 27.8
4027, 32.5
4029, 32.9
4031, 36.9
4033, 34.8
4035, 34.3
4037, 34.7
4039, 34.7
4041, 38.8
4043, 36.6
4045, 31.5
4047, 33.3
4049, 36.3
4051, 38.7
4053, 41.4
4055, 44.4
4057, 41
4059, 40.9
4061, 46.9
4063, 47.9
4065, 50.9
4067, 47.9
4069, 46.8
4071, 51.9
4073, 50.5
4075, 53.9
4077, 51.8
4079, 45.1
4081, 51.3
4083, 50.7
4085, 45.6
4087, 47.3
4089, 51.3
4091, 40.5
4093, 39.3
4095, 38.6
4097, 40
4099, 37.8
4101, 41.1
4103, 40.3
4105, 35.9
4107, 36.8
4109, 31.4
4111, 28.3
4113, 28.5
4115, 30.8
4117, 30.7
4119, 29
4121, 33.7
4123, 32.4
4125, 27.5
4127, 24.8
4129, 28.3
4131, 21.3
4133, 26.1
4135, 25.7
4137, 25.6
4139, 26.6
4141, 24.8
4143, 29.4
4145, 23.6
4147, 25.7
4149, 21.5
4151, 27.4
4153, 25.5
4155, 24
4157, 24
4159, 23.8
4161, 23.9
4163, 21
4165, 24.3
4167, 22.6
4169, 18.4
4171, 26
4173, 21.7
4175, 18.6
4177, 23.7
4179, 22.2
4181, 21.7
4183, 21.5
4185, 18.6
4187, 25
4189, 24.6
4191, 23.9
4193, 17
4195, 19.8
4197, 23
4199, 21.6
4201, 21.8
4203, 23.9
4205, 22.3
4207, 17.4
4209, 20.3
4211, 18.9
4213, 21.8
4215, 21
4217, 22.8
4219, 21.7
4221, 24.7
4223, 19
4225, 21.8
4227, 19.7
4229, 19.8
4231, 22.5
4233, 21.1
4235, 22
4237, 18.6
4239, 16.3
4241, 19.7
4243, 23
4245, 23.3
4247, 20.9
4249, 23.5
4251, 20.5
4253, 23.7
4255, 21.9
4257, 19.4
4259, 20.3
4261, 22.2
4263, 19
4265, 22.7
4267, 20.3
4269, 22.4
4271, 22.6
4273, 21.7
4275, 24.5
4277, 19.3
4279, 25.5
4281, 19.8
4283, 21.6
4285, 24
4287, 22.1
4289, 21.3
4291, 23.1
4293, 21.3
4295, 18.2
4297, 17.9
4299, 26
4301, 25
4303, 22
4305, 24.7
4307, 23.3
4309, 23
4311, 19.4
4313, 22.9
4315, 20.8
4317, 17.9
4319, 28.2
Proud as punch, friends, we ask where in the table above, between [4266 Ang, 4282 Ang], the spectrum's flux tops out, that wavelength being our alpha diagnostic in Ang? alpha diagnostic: 4279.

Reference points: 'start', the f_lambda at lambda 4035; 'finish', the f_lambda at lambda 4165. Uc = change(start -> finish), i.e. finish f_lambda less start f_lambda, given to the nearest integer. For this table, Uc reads -10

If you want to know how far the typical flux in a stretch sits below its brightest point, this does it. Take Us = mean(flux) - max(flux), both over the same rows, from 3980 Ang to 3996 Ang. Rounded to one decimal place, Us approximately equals -4.1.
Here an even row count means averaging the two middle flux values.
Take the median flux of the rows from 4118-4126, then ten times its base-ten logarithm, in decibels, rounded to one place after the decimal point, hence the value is 14.9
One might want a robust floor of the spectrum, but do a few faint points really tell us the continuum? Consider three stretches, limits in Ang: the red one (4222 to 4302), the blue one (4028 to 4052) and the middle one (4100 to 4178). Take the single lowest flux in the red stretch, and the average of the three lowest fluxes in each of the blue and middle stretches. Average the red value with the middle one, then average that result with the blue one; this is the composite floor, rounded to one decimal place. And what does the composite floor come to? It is 25.2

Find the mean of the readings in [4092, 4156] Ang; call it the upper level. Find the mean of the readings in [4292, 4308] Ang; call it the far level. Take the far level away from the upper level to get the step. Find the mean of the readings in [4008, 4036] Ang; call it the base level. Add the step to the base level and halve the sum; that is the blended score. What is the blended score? 19.1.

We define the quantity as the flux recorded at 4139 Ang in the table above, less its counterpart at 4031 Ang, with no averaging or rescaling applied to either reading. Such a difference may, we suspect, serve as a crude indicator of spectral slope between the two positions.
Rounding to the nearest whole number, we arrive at -10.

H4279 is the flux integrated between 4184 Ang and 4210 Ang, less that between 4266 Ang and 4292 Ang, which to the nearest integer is -18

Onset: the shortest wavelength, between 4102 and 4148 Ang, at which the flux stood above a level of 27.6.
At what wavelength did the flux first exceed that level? 4103 Ang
